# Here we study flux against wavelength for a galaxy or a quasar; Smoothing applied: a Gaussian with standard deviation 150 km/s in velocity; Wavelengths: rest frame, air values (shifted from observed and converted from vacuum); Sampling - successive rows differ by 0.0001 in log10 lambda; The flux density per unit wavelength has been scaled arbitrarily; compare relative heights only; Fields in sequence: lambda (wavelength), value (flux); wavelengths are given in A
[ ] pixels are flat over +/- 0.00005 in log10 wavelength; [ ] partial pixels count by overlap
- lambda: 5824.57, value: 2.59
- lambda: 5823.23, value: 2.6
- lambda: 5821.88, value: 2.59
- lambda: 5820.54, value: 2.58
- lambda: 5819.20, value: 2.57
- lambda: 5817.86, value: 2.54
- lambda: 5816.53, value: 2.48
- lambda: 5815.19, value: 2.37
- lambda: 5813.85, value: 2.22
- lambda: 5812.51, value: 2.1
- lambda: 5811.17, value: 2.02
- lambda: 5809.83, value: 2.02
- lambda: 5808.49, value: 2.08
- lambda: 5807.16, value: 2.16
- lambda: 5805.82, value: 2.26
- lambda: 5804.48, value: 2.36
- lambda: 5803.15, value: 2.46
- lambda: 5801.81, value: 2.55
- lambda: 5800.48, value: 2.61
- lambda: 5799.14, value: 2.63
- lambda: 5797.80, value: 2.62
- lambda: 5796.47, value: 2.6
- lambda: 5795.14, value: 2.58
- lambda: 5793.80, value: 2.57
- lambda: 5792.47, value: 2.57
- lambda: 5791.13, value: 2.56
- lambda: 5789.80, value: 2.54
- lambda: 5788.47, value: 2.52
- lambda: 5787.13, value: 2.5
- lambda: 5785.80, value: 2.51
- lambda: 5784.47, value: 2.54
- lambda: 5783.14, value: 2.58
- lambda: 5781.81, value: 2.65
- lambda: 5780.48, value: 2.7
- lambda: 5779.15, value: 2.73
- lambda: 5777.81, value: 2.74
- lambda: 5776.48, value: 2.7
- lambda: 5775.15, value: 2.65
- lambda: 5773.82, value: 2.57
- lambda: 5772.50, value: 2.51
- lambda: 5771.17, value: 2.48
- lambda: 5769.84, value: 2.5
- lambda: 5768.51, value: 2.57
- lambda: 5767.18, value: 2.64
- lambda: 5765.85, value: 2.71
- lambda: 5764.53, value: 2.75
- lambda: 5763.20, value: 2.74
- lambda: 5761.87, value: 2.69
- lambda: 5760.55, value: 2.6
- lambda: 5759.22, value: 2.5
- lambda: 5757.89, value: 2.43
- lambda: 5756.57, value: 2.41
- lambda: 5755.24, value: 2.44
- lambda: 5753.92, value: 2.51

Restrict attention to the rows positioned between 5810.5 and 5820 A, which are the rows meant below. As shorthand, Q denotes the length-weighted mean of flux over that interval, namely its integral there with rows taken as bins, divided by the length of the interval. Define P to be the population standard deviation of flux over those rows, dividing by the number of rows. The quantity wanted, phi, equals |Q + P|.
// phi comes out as 2.54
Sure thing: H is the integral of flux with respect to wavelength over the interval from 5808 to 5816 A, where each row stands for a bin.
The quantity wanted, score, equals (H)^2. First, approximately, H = 17.1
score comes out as 293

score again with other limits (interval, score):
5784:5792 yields 409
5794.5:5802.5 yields 432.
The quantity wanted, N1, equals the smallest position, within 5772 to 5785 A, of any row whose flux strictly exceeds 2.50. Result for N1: 5772.50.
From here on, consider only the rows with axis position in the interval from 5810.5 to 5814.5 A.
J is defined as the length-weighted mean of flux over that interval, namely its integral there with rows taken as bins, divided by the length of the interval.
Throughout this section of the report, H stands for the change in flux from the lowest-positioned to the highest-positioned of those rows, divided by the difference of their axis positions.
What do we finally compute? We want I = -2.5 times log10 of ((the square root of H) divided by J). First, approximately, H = 0.075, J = 2.11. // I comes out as 2.2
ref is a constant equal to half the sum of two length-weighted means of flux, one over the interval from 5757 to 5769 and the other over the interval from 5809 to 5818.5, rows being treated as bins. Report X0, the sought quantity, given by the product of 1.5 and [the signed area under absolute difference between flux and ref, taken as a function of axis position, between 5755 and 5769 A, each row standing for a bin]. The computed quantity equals 3.5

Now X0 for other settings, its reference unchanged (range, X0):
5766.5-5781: 4.0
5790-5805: 3.0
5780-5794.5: 2.9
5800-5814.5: 5.1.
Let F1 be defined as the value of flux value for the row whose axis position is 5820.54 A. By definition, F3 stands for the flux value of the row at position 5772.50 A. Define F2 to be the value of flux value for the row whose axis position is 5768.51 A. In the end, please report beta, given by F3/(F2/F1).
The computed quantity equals 2.52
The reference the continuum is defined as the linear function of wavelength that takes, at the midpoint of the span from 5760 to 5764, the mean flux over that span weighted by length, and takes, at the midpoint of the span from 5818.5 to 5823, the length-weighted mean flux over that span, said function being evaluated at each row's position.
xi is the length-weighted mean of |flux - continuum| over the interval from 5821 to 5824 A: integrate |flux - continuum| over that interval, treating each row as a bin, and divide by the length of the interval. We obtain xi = 0.02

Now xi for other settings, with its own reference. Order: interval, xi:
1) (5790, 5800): 0.04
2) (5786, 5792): 0.10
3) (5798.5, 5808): 0.19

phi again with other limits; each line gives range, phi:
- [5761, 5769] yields 2.75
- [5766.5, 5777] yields 2.65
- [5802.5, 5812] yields 2.35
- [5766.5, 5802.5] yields 2.66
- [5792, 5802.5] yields 2.62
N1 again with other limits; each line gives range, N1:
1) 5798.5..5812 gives 5799.14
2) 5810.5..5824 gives 5817.86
